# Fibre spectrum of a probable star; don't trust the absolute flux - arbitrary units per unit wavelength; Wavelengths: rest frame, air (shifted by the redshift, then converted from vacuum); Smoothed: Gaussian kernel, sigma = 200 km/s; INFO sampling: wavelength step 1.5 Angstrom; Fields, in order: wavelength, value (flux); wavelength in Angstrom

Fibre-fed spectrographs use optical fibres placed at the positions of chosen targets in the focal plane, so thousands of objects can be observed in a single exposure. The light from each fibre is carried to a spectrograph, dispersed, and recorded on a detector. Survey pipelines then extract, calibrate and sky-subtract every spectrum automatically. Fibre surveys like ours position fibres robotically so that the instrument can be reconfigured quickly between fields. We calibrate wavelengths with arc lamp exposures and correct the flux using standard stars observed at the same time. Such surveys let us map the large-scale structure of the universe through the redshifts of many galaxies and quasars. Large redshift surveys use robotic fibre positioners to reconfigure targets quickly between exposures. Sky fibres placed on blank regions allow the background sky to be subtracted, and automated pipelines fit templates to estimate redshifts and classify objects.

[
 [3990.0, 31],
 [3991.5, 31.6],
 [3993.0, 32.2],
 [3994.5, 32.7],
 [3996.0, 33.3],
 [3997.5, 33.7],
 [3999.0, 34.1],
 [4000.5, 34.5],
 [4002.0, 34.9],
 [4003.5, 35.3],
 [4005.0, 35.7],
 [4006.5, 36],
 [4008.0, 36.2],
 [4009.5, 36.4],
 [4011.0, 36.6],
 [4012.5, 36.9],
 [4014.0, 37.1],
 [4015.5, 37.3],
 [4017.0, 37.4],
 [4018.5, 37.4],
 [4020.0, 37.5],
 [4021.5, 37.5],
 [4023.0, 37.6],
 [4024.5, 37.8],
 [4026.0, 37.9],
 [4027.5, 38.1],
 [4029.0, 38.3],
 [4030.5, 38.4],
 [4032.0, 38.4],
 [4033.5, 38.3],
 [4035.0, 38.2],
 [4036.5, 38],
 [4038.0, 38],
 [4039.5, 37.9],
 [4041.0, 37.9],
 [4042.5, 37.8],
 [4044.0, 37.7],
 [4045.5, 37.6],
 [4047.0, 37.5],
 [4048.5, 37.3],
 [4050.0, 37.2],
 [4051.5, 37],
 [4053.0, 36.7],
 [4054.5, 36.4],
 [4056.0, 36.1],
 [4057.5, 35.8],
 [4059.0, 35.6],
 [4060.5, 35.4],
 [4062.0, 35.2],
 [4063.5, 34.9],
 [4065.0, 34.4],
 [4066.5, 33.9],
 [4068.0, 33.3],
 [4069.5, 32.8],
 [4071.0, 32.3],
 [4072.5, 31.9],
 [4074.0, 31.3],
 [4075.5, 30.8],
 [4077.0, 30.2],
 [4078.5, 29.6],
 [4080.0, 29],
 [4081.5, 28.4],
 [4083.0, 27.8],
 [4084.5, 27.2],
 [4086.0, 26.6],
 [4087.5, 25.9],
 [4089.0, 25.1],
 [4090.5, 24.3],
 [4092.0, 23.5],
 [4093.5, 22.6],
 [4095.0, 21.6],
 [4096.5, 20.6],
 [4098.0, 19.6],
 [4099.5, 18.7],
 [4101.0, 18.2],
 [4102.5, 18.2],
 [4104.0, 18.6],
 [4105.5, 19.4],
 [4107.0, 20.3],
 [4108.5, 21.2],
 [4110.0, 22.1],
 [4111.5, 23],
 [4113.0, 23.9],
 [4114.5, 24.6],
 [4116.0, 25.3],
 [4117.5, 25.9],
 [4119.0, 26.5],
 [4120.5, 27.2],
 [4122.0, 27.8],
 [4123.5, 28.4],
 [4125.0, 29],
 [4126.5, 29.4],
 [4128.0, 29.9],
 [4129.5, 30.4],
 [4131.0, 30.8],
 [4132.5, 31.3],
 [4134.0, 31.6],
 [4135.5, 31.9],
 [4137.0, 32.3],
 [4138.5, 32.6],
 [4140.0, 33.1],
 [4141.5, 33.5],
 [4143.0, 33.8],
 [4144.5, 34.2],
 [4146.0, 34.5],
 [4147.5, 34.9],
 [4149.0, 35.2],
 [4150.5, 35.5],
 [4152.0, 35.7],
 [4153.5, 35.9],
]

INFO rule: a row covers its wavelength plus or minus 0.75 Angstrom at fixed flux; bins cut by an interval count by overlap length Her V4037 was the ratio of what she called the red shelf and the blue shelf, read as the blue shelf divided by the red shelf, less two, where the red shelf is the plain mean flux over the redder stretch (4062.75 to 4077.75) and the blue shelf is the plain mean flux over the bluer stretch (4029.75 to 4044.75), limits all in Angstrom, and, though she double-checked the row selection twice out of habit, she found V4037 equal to -0.83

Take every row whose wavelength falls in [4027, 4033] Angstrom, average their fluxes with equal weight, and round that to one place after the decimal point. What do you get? 38.3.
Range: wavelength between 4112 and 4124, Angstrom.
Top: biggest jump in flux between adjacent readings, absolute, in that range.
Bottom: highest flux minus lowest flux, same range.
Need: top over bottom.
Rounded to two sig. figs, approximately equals 0.16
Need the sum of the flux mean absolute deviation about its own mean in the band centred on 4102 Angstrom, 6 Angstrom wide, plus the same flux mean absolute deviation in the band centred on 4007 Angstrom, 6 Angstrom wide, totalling 0.45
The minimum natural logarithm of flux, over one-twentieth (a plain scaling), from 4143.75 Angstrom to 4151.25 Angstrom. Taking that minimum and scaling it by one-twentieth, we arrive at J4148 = 0.177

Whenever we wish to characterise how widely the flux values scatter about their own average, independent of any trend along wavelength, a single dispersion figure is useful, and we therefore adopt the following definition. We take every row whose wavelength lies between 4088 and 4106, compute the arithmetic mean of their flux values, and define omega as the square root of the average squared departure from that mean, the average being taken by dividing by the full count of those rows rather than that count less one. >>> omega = 2.4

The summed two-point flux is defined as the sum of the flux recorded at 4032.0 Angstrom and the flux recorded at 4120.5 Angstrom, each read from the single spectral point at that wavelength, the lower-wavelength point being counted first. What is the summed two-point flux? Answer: 66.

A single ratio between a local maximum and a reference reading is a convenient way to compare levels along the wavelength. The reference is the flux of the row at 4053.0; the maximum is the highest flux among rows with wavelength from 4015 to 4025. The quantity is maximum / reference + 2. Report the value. 3.03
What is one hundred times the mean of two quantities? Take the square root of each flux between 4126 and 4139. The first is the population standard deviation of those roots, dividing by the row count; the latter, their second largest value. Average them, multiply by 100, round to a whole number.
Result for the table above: 289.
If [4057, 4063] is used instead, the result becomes 299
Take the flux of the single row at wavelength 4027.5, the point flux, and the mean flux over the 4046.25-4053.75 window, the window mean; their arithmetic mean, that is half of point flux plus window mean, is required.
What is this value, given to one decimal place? 37.6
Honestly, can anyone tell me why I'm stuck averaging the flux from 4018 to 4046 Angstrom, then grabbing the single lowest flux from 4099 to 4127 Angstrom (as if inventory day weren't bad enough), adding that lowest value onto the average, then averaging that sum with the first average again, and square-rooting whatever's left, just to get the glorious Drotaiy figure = 6.9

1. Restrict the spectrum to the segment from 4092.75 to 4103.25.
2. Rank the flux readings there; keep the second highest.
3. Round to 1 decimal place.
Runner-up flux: 21.6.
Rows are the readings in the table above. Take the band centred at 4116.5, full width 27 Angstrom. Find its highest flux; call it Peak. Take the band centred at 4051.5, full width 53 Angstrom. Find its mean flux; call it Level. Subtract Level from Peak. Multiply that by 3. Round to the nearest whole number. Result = -17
